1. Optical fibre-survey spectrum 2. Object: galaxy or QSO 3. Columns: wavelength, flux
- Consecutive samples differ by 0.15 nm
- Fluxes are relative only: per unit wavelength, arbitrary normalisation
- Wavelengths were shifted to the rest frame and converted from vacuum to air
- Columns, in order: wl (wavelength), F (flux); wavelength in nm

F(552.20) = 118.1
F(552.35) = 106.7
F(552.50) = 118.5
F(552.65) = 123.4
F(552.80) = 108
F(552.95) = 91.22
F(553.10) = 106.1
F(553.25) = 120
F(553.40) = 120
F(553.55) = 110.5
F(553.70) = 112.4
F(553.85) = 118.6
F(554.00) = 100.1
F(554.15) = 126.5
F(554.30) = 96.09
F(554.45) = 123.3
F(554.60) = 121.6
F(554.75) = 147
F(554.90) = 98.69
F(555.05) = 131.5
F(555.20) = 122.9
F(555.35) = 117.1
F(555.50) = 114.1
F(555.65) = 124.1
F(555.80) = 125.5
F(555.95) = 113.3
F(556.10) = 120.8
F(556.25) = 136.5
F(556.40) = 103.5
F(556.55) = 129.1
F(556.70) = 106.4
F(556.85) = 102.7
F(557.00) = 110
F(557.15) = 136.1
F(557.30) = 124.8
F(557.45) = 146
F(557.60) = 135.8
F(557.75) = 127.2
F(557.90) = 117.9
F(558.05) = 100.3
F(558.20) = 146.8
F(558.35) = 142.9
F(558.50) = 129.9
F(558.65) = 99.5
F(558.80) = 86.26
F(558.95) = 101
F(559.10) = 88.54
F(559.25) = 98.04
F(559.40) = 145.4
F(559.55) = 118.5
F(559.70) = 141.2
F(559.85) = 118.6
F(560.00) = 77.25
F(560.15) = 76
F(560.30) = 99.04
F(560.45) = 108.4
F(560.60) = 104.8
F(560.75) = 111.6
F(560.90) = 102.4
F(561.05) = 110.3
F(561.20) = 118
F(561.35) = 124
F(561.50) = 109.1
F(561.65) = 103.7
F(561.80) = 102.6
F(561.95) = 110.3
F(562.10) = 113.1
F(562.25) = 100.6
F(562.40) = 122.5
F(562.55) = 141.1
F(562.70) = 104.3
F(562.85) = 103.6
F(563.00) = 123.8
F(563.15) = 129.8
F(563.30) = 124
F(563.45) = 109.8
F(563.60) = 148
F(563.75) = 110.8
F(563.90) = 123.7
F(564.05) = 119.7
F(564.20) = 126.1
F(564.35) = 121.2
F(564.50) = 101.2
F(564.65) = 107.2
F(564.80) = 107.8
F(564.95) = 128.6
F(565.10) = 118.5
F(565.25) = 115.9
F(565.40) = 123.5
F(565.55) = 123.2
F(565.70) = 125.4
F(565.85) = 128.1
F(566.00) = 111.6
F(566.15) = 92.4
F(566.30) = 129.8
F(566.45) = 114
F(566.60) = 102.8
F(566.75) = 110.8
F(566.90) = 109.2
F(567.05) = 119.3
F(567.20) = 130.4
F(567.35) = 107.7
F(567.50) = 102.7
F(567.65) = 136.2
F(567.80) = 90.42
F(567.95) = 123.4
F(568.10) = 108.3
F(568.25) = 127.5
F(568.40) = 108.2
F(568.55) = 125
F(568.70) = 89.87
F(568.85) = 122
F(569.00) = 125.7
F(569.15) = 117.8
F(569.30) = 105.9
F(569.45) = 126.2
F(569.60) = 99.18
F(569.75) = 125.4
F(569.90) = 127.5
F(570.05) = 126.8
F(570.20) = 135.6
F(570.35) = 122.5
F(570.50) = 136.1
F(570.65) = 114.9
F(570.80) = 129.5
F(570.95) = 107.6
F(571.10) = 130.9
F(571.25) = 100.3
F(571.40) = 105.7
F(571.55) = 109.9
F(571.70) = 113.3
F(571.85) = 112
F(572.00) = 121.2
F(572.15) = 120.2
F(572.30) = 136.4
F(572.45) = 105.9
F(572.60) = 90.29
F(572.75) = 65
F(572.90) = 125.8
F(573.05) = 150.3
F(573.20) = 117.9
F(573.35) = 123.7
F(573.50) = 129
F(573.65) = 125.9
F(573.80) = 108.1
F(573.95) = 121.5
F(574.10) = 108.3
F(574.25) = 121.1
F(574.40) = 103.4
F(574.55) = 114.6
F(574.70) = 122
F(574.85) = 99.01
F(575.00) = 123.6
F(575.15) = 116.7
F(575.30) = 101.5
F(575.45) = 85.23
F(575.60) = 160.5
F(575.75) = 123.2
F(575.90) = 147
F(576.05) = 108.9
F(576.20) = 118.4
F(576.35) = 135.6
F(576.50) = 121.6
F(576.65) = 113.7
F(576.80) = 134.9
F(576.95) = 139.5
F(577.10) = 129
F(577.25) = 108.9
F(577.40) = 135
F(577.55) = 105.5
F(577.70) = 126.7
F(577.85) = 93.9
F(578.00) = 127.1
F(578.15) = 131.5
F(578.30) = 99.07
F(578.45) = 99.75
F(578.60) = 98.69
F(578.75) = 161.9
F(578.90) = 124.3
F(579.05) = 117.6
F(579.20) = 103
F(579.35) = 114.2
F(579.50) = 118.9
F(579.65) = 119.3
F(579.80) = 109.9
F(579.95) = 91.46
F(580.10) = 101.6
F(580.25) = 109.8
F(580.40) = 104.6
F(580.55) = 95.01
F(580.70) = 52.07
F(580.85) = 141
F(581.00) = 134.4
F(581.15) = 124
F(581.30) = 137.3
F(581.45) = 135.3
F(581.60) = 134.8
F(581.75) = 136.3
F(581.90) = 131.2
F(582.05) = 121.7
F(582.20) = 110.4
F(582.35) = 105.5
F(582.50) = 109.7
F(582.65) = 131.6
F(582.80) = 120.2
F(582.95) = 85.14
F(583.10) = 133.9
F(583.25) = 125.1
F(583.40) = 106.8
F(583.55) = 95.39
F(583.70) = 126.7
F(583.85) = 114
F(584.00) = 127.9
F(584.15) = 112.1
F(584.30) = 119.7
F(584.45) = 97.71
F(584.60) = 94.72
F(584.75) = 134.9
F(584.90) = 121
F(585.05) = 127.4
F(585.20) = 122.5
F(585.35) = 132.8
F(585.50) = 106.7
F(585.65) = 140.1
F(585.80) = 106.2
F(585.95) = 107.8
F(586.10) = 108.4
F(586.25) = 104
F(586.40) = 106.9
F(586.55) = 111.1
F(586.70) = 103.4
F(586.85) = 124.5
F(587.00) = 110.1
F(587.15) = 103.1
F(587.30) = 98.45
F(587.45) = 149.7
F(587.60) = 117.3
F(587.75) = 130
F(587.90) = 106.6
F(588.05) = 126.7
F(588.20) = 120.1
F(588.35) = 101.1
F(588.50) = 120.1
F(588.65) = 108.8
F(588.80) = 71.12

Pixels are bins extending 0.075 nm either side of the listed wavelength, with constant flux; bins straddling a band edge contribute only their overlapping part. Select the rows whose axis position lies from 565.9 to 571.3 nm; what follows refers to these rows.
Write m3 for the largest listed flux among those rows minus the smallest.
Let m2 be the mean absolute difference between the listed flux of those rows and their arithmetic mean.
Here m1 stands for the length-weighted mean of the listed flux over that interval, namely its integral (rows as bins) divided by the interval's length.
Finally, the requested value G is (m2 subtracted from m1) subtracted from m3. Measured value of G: -59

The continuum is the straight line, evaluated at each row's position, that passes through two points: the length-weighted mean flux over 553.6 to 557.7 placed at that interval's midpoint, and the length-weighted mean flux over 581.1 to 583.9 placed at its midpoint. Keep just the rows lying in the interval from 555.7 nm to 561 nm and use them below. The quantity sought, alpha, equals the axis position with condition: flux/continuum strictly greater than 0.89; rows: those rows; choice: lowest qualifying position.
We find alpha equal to 555.80 nm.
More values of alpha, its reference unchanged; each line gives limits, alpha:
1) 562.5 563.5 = 562.55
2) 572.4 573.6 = 572.90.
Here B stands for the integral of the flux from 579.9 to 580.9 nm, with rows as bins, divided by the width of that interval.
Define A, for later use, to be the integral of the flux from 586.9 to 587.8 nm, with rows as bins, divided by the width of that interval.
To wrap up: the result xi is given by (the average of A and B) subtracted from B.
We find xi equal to -10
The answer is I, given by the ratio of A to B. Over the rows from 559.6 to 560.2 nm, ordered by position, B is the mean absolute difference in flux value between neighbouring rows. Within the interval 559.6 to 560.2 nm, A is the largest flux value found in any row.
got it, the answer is 6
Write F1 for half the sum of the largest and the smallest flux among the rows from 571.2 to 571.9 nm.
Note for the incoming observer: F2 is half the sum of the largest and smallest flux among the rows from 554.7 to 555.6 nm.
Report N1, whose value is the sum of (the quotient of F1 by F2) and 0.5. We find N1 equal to 1.37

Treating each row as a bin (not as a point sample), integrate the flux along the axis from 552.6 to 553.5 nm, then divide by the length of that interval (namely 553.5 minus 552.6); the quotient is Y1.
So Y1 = 111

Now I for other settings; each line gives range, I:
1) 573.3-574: 13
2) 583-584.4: 9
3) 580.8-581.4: 14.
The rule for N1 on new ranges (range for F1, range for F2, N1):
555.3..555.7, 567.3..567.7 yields 1.50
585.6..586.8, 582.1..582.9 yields 1.53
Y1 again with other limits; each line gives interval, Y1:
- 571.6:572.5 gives 118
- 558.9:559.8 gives 116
